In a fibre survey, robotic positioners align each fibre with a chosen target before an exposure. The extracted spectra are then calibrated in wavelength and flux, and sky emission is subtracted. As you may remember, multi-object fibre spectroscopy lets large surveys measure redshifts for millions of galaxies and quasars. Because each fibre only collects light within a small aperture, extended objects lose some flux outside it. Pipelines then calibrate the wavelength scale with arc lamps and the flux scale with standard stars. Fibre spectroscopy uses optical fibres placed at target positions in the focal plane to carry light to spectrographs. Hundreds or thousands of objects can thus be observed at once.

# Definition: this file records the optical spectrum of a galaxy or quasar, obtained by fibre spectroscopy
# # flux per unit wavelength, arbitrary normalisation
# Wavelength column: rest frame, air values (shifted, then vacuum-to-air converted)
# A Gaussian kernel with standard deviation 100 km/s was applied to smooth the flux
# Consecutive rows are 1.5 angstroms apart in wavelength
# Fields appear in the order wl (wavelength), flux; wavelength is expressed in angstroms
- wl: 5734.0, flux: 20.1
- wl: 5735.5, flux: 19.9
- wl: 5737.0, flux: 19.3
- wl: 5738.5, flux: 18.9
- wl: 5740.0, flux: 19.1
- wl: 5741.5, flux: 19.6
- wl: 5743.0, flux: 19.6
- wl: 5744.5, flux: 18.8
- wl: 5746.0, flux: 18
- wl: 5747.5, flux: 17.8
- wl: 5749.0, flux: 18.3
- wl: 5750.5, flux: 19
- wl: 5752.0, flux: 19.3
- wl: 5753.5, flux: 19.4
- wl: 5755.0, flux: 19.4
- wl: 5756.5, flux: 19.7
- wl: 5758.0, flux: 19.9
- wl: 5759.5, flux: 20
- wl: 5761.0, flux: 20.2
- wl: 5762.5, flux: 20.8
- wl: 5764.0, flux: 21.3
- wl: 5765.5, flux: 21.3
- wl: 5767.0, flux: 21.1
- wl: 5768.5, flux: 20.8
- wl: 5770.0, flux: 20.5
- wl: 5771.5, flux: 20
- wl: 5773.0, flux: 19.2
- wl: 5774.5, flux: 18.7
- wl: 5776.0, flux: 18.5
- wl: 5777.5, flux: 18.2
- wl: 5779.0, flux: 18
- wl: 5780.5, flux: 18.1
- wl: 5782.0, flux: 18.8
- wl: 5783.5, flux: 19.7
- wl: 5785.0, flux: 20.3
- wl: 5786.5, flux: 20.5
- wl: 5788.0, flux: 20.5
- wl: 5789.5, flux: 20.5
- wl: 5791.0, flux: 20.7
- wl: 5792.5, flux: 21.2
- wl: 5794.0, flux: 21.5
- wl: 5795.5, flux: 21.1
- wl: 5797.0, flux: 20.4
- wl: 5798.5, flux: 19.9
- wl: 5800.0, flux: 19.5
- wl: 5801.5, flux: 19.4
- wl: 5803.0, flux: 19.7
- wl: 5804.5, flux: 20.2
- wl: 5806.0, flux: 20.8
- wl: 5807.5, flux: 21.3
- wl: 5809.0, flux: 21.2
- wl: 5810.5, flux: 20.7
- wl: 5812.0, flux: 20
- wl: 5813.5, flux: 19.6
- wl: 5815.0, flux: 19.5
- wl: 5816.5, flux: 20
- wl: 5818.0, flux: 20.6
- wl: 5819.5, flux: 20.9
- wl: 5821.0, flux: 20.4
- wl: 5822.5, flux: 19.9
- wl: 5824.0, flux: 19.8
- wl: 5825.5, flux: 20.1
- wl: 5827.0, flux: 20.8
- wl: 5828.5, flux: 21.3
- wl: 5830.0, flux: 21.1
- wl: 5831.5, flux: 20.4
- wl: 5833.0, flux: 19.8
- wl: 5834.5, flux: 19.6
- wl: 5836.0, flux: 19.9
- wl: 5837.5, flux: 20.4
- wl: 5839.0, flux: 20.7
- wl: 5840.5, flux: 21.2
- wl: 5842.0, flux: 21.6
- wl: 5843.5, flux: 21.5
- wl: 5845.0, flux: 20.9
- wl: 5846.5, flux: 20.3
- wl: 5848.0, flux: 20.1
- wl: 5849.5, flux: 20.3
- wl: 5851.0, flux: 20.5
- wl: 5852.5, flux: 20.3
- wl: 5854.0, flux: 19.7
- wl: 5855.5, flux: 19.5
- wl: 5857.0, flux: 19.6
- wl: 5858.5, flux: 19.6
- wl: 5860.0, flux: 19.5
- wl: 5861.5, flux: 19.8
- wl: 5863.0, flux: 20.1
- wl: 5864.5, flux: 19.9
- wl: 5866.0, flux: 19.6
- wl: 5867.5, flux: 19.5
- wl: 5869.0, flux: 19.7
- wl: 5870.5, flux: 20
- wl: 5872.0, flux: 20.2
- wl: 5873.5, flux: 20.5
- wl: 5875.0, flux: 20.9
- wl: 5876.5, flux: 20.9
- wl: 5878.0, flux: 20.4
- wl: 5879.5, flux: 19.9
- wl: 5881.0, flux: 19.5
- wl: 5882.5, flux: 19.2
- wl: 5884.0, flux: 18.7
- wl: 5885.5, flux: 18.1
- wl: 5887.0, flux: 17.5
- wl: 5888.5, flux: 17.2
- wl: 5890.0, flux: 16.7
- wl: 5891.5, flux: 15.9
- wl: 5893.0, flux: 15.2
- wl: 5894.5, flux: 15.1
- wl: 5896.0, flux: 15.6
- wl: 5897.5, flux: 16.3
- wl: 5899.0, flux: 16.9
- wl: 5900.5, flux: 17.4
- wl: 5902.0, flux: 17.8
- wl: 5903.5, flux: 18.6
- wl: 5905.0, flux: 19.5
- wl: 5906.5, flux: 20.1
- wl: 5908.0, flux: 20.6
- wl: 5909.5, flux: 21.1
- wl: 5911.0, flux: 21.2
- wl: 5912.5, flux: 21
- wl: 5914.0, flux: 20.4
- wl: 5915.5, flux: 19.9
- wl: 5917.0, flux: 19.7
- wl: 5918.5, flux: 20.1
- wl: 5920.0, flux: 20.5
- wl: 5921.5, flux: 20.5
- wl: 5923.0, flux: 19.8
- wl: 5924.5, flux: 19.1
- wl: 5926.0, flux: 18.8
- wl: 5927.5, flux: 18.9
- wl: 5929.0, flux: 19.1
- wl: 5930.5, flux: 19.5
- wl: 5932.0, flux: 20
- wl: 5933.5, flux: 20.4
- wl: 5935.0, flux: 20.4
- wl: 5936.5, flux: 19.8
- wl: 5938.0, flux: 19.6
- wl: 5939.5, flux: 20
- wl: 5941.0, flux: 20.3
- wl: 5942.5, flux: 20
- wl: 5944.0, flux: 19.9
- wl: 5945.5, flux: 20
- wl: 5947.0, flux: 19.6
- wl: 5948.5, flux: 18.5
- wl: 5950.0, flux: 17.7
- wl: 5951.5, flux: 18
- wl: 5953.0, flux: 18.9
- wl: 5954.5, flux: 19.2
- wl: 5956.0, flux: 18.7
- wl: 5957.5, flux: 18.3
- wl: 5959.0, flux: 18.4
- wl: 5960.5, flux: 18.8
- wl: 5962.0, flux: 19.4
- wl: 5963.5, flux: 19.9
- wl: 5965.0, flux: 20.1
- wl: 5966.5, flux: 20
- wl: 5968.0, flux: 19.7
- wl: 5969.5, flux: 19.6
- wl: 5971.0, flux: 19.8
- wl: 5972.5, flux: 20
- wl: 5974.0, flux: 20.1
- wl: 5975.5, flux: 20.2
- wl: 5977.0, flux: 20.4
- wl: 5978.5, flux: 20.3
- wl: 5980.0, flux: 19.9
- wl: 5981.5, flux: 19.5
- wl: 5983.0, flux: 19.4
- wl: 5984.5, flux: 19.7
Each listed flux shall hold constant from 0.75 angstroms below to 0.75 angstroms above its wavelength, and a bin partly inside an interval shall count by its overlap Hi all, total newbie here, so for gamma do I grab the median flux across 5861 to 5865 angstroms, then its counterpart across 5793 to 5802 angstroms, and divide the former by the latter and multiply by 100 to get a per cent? 99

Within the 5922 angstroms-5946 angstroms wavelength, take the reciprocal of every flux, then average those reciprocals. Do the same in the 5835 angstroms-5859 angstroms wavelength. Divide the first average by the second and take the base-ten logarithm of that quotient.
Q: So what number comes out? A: 0.014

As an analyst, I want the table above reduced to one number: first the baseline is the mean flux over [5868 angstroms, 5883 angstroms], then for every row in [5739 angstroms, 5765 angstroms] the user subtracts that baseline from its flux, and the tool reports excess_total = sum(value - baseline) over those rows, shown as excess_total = -12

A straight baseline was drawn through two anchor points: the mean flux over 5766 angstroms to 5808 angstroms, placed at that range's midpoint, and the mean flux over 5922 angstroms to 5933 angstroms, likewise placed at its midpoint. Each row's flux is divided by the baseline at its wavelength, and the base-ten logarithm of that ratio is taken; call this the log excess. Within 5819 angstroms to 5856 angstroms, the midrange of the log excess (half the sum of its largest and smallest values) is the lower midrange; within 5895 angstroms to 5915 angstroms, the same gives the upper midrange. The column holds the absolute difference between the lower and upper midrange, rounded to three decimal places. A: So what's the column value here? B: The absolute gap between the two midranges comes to 0.047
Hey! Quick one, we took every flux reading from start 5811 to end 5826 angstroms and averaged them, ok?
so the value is 20.1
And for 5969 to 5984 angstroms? 19.9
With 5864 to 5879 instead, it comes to 20.2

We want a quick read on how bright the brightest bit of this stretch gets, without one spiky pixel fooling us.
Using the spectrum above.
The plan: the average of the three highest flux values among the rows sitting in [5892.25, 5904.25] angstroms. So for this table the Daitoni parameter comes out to 17.9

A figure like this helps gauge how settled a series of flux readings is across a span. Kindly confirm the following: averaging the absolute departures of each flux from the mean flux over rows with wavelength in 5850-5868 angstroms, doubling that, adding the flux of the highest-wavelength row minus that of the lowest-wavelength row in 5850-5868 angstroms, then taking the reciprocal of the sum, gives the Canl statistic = -2.1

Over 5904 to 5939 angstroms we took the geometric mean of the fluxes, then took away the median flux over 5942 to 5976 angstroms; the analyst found 0.39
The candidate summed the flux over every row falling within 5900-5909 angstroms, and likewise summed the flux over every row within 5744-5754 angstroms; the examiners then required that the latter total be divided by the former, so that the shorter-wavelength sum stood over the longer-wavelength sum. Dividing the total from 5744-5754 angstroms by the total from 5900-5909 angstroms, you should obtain 1.1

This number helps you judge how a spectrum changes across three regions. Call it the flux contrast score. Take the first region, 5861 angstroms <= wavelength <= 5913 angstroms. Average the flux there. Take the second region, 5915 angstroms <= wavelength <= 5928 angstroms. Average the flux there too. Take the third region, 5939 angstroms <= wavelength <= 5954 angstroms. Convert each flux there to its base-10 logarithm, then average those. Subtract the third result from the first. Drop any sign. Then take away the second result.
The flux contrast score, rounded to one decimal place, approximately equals -2.1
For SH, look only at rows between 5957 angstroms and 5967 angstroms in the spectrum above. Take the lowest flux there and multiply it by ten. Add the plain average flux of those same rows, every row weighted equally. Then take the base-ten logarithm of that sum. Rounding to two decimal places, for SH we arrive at 2.31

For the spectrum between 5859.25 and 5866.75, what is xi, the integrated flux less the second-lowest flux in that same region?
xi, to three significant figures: 129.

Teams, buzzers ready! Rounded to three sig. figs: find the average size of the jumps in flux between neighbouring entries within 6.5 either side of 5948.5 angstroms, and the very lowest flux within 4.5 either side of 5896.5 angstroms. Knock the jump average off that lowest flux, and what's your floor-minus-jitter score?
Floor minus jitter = 14.6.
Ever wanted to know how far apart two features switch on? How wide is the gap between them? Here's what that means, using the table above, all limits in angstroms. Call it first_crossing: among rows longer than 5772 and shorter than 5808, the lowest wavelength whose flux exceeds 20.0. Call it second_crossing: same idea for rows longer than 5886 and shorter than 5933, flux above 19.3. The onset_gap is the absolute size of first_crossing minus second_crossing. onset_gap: 120.0 angstroms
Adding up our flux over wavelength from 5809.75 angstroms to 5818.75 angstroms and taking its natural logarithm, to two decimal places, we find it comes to 5.20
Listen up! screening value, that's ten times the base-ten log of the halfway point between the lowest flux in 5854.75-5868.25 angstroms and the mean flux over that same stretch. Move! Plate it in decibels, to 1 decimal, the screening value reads 12.9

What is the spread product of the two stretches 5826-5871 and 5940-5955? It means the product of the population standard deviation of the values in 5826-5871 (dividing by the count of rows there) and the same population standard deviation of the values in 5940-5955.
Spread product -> 0.54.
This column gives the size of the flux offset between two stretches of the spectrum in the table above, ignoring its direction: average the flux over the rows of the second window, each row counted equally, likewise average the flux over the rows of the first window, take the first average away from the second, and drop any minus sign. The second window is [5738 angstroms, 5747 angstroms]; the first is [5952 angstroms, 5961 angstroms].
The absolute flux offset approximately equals 0.28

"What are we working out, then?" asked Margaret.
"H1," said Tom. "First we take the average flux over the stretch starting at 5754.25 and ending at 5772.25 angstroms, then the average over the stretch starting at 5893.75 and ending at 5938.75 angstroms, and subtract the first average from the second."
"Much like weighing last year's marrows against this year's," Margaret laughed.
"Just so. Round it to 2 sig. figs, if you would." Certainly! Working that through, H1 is -1.2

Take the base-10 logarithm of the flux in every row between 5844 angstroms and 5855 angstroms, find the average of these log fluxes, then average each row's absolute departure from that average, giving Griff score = 0.0049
